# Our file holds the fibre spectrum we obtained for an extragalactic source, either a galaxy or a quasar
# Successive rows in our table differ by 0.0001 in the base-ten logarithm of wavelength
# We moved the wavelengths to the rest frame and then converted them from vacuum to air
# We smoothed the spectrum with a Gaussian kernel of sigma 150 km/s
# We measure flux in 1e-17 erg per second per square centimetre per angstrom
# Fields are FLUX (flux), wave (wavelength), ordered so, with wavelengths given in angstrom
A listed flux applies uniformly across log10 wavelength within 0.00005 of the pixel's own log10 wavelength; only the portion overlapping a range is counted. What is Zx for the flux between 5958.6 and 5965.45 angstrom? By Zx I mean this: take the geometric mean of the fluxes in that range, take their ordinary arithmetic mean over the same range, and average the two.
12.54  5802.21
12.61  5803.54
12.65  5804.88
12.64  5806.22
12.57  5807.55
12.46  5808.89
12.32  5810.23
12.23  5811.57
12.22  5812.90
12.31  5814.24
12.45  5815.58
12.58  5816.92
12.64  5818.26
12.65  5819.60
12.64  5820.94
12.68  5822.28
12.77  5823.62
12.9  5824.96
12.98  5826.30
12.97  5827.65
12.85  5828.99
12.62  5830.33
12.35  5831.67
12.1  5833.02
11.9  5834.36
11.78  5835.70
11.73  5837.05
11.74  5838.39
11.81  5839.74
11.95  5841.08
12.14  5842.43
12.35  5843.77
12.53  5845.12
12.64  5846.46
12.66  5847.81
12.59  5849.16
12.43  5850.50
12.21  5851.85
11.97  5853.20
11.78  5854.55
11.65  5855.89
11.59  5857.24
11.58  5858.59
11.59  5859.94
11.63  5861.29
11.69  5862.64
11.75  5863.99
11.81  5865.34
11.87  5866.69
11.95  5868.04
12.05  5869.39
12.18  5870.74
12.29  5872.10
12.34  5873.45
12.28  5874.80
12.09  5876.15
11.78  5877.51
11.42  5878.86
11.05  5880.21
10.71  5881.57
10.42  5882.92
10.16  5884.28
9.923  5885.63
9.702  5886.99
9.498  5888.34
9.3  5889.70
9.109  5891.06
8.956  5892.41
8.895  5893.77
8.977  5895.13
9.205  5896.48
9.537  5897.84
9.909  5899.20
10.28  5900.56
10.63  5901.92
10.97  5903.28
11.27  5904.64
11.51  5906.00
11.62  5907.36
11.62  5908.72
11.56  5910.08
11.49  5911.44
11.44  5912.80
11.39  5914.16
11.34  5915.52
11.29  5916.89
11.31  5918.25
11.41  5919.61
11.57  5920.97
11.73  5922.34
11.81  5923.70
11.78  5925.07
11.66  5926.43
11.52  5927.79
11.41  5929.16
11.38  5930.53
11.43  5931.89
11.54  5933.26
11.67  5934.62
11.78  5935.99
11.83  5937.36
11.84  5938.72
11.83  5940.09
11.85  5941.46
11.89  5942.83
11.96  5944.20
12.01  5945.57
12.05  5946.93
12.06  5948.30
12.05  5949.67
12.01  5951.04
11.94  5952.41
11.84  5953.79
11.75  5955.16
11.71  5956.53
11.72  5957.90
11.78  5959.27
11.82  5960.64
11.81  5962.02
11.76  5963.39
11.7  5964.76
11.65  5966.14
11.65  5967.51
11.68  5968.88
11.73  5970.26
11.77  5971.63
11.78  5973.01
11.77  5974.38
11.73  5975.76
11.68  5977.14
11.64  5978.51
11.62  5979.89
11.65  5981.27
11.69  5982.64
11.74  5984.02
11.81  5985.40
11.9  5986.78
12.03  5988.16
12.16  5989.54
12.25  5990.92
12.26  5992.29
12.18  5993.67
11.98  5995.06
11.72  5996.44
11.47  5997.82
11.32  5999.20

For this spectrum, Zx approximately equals 11.8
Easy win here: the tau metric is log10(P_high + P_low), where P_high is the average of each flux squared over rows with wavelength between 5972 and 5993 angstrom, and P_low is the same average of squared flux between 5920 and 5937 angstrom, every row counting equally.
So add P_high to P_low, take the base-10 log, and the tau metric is 2.44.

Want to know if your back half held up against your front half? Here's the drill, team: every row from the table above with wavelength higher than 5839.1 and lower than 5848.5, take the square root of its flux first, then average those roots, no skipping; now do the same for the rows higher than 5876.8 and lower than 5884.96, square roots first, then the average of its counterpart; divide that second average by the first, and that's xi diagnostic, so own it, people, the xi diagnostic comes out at 0.94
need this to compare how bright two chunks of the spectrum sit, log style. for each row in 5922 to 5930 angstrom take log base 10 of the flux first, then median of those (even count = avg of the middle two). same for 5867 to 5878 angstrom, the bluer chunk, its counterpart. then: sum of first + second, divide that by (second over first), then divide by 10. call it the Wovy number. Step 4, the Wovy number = 0.212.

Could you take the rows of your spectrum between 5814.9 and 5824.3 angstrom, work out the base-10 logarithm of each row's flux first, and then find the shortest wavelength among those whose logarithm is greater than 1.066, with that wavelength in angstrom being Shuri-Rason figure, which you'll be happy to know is 5815.58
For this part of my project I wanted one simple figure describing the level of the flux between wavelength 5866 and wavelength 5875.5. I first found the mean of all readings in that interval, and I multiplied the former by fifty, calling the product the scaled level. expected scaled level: 607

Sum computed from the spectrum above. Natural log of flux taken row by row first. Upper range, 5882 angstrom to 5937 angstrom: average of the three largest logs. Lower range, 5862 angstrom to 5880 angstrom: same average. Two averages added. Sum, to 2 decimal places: 4.98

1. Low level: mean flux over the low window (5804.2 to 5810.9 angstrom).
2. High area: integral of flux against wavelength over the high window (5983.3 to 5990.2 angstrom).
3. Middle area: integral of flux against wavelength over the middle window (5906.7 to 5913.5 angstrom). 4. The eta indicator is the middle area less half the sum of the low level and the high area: 31.2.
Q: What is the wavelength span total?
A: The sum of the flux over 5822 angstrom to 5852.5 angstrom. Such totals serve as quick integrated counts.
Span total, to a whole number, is 285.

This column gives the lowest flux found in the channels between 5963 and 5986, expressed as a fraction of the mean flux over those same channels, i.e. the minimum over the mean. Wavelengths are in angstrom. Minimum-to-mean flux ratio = 0.992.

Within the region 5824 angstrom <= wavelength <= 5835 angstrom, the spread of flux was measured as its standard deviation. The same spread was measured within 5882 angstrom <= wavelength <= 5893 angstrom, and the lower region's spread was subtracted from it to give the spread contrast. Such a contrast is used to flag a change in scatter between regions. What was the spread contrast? 0.09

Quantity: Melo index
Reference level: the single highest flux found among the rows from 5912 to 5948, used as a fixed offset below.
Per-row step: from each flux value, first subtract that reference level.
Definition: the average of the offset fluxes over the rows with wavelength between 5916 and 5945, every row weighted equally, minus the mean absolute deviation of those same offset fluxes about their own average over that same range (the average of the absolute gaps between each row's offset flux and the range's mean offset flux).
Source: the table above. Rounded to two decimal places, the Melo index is -0.59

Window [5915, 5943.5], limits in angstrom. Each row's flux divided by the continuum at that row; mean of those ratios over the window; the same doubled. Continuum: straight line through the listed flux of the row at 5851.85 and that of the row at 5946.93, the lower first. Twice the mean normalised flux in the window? 1.92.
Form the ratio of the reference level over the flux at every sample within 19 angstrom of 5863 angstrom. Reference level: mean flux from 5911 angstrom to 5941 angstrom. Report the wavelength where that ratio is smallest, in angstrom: 5847.81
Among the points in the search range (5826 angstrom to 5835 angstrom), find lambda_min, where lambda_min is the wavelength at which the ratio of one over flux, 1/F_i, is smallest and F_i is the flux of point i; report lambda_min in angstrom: 5826.30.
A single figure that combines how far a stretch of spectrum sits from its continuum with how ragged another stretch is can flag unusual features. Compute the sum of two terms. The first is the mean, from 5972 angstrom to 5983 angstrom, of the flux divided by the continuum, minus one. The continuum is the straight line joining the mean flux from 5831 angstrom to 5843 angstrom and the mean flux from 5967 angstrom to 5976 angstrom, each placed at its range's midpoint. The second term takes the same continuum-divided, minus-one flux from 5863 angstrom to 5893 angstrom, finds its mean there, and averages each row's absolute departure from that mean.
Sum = 0.085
